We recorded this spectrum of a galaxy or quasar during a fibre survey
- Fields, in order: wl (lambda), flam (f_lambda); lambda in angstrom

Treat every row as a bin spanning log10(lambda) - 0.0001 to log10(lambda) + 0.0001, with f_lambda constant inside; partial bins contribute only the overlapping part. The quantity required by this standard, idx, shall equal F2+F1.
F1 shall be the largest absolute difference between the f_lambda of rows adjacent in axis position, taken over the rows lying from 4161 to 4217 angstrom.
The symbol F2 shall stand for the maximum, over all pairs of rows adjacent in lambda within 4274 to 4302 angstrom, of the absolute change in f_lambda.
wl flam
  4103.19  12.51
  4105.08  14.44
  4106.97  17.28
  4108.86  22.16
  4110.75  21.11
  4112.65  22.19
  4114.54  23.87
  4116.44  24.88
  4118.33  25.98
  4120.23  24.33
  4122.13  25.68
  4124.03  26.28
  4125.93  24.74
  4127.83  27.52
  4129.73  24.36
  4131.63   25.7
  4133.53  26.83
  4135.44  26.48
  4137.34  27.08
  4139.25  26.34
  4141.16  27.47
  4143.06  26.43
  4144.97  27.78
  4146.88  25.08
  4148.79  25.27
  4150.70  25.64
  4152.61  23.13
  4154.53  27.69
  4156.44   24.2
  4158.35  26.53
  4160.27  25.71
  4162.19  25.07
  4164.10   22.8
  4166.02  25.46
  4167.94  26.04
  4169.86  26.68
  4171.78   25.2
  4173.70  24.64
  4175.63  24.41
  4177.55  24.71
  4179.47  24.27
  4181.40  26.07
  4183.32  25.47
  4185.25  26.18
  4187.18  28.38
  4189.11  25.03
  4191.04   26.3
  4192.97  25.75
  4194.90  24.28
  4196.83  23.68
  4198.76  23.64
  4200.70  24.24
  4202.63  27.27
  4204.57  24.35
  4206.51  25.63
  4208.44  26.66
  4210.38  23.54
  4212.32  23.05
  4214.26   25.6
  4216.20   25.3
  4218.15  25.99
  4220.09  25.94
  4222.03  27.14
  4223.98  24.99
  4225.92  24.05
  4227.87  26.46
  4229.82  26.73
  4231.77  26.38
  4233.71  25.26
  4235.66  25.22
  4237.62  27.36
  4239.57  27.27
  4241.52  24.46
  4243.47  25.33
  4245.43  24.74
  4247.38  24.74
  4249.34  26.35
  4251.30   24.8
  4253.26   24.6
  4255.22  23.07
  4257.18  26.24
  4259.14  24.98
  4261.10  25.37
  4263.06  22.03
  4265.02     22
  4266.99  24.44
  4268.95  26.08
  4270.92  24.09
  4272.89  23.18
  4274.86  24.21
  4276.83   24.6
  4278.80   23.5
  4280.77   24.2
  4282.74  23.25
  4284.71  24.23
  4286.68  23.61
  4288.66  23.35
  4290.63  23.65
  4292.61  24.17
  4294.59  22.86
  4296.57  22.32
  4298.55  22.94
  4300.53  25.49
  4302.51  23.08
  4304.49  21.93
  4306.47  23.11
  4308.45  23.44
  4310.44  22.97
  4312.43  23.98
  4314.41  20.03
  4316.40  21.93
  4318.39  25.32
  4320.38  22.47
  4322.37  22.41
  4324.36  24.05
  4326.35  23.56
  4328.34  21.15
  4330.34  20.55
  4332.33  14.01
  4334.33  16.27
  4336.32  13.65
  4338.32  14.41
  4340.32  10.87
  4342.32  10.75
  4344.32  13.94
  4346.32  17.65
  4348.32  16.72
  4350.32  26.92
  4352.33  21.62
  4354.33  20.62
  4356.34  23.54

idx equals 5.9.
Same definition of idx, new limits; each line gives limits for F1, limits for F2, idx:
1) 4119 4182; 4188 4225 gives 7.7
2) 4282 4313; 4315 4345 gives 9.1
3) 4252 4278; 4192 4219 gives 6.5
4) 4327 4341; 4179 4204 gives 9.9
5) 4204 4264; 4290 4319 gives 7.3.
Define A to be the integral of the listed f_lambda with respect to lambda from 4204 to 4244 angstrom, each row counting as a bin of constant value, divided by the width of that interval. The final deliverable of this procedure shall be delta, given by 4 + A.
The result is 29.6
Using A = 25.6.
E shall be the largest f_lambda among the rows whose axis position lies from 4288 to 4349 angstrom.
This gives 25.49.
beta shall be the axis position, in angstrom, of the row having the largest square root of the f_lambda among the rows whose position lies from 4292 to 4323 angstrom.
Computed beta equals 4300.53 angstrom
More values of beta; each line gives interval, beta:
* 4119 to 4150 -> 4144.97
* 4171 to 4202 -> 4187.18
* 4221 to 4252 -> 4237.62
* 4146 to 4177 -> 4154.53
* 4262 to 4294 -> 4268.95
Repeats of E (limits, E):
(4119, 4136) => 27.52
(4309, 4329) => 25.32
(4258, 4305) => 26.08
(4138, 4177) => 27.78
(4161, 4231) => 28.38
